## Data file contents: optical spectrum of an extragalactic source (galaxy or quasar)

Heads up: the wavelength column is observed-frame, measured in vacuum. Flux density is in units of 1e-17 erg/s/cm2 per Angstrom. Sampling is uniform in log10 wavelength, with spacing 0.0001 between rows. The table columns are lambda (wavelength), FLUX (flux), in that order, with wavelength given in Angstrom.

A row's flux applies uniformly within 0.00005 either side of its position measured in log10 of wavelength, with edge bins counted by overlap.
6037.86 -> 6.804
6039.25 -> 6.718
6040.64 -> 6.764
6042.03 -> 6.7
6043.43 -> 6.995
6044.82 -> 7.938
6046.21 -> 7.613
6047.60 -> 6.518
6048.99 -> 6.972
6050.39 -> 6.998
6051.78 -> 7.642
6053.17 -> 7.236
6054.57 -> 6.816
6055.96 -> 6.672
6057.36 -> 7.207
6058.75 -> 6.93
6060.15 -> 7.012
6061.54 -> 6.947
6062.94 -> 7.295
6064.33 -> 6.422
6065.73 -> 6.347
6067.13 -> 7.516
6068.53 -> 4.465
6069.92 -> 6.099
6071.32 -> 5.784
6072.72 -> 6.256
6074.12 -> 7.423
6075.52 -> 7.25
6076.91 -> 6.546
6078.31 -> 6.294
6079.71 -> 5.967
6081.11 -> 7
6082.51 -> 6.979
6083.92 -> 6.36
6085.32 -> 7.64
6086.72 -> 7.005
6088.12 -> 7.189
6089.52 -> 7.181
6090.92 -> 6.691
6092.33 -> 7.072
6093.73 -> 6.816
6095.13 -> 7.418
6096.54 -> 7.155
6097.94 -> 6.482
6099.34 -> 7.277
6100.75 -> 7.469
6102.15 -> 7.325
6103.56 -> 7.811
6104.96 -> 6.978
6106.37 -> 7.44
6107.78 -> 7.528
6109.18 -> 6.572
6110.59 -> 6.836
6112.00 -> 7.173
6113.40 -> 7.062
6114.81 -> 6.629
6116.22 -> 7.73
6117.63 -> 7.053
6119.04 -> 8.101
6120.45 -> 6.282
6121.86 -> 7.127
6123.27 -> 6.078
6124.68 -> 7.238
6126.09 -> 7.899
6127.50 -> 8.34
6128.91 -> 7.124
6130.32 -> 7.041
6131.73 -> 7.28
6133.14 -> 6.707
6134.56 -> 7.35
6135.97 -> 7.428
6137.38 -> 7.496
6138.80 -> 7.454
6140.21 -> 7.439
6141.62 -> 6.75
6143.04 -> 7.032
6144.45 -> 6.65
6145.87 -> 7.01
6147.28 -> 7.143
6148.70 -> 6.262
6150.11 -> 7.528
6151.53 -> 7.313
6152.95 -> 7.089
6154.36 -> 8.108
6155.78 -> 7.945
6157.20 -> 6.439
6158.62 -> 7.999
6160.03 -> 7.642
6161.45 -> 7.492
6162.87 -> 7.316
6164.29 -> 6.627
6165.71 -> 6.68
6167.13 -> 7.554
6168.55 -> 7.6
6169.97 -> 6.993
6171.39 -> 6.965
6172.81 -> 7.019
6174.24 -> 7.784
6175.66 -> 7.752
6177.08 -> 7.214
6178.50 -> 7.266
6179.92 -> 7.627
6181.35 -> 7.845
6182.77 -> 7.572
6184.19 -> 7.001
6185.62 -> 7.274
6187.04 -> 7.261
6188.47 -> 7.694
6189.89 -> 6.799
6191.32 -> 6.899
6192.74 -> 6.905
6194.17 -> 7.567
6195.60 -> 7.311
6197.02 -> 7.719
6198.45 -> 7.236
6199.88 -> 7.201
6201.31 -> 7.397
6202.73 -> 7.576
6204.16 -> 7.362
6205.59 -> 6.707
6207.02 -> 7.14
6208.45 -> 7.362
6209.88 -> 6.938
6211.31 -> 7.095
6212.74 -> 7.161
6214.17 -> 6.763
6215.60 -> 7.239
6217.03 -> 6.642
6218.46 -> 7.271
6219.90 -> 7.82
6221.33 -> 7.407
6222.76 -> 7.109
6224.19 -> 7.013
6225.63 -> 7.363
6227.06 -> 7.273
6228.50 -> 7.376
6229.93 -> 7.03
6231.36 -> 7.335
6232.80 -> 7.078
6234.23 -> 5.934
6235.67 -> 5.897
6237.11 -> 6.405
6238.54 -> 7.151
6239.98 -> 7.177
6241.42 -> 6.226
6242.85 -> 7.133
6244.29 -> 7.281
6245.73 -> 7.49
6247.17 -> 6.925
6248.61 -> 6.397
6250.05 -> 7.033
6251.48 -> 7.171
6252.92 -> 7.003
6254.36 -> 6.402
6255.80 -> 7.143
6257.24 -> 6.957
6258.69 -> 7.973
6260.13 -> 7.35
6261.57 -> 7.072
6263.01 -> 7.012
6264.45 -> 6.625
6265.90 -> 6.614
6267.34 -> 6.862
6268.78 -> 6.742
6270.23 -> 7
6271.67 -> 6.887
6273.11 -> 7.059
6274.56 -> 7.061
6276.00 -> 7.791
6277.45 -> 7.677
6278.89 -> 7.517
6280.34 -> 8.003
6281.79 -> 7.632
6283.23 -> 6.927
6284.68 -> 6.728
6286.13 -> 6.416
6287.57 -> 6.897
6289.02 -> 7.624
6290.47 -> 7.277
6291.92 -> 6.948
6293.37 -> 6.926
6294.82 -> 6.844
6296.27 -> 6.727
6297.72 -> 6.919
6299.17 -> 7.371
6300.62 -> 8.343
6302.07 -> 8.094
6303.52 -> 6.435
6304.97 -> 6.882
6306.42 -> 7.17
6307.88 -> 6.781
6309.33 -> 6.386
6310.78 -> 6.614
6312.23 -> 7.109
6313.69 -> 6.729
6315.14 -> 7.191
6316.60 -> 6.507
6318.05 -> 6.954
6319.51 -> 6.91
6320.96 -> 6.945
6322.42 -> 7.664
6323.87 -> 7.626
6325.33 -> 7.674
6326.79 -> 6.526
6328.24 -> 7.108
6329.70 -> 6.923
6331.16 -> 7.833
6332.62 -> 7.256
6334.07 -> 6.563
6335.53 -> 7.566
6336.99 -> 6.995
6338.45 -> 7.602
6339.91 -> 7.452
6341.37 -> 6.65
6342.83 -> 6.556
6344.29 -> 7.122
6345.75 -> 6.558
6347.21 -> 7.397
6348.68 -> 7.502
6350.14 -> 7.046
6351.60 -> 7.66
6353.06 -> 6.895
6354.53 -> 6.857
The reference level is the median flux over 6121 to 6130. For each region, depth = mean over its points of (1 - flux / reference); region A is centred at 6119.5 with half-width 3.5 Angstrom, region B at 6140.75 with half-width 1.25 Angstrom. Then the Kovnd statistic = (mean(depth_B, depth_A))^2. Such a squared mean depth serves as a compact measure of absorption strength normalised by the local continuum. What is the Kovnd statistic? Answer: 0.0000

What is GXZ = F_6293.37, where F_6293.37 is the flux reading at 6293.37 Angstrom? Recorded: 6.926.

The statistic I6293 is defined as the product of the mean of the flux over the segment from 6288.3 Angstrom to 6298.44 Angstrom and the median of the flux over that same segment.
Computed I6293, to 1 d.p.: 48.7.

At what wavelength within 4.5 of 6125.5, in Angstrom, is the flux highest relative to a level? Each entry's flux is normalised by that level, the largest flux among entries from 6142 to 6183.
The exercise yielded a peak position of 6127.50 Angstrom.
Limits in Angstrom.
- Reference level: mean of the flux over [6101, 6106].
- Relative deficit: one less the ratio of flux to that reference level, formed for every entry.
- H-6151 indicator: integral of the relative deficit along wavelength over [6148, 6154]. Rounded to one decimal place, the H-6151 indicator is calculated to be 0.2 Angstrom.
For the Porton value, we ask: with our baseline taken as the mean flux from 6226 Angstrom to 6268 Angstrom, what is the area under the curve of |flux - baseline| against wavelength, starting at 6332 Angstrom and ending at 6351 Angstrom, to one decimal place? 7.2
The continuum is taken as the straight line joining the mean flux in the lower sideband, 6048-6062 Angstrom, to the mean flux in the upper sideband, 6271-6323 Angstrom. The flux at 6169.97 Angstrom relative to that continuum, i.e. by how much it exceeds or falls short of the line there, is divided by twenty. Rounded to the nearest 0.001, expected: -0.004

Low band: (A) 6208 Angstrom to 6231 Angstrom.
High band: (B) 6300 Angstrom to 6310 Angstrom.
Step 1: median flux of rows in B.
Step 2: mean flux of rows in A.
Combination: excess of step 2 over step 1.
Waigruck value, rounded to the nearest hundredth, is 0.30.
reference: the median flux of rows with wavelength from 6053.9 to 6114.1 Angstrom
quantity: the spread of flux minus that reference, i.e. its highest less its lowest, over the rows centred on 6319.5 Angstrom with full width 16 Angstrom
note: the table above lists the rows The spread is 1.2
